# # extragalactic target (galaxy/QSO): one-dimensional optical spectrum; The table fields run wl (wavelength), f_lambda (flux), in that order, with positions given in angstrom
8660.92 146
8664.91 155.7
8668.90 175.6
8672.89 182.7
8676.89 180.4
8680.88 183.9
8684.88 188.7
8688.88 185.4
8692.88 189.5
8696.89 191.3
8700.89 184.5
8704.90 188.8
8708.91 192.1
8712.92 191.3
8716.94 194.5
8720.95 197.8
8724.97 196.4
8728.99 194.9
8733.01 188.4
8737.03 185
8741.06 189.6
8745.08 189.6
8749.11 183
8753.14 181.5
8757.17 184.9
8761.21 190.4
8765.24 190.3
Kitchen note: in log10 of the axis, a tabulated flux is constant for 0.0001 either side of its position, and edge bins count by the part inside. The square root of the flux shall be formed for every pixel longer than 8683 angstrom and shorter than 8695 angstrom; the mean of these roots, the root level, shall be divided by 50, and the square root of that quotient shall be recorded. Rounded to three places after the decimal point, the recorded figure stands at 0.524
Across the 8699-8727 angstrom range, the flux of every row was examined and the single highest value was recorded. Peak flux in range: 197.8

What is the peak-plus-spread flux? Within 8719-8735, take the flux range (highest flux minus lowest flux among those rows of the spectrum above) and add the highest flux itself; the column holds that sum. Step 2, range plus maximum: 207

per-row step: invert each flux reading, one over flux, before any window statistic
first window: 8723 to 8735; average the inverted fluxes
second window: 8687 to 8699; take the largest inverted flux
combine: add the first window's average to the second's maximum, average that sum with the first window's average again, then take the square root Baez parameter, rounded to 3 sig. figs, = 0.0887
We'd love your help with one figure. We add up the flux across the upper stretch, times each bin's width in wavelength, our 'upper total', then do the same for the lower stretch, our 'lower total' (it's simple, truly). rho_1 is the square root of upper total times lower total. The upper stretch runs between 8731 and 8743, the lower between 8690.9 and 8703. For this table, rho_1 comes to 2265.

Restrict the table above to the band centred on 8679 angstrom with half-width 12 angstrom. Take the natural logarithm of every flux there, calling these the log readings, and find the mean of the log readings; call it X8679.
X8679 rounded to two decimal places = 5.21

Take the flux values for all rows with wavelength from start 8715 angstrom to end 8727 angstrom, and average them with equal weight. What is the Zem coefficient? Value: 196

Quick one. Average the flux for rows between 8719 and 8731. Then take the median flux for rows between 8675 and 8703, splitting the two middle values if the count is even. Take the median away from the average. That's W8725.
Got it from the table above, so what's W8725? 11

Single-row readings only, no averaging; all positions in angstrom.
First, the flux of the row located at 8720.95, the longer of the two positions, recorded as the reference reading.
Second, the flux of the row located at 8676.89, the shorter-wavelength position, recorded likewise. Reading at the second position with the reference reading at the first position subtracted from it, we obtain -17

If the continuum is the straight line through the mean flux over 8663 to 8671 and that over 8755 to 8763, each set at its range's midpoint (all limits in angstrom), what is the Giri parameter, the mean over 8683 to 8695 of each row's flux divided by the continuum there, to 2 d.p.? 1.10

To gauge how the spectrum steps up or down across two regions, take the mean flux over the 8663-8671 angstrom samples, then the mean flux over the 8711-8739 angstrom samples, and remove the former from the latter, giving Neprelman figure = 27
